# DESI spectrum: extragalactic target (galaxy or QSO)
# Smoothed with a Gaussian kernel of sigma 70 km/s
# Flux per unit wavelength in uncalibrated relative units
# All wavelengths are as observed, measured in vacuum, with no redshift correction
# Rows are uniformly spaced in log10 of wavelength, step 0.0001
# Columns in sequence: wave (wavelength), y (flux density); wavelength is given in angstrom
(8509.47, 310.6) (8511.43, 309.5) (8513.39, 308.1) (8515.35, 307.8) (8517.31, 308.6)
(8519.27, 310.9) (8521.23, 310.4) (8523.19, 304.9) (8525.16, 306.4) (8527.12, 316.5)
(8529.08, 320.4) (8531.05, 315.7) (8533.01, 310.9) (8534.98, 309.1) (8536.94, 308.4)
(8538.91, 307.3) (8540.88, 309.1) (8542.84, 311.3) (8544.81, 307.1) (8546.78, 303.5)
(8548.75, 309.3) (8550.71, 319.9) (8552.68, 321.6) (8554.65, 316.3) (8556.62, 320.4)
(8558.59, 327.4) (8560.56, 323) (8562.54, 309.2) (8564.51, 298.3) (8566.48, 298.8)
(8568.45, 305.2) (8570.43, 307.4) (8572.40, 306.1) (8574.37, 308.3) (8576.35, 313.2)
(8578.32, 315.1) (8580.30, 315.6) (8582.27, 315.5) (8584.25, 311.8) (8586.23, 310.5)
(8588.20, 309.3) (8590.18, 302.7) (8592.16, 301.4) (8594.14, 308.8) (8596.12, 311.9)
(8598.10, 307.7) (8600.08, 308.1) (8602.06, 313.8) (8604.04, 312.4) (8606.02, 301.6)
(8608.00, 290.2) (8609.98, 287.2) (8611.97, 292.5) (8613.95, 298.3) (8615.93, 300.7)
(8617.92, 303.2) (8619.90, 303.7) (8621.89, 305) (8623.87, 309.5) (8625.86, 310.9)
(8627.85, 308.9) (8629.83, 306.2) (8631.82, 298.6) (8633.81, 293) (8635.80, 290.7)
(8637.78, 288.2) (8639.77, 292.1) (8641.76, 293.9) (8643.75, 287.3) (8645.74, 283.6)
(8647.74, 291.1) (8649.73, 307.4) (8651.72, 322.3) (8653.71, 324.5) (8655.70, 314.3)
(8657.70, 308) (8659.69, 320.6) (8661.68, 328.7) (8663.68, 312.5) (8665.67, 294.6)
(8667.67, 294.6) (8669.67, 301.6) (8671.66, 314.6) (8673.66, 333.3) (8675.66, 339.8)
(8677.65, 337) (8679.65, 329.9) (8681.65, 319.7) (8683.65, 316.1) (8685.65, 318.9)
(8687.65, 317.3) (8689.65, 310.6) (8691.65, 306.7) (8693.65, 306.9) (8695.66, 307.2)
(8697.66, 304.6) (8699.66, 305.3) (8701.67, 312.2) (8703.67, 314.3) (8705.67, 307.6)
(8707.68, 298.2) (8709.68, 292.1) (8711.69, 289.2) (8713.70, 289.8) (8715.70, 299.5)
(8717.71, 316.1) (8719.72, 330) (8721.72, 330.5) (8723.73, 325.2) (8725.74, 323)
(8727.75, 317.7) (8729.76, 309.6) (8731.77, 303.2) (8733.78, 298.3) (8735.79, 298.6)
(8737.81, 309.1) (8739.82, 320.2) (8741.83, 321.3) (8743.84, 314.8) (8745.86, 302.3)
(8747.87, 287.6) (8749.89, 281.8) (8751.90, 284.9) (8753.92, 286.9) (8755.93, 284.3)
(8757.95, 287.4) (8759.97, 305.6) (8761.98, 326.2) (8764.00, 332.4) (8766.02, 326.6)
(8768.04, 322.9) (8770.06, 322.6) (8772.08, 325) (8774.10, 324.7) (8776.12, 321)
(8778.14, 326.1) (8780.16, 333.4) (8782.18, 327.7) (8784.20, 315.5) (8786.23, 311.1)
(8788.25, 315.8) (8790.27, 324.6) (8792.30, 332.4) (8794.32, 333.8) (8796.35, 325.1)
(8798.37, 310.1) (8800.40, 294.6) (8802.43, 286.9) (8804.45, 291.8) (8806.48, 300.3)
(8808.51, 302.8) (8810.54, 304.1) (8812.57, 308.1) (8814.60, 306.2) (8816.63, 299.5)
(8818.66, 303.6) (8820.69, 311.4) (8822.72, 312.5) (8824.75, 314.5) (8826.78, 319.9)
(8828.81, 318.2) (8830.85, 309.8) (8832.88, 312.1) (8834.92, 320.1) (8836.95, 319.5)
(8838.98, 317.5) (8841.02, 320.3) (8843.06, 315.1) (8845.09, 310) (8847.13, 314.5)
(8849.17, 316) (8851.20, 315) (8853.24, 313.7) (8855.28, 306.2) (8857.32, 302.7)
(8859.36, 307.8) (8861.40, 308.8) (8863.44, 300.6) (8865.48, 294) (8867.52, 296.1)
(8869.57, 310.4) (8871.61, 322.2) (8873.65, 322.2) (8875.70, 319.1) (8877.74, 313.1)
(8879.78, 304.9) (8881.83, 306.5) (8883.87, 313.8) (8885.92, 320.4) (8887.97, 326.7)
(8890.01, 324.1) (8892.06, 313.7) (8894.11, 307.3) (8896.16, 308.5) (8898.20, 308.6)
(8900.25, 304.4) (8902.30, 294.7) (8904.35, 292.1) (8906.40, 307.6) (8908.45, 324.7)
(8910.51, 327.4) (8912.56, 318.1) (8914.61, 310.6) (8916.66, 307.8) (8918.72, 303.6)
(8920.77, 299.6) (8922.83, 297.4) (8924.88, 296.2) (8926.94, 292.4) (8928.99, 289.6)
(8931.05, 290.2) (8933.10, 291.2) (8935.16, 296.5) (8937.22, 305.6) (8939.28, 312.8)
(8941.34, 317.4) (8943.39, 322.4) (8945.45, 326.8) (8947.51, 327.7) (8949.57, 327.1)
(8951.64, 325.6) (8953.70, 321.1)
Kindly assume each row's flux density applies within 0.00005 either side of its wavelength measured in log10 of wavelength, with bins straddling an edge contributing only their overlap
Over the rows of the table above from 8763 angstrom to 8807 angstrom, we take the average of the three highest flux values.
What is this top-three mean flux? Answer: 333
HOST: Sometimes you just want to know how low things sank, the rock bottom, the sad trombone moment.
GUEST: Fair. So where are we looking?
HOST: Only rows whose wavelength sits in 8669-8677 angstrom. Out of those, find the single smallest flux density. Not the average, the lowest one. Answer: 301.6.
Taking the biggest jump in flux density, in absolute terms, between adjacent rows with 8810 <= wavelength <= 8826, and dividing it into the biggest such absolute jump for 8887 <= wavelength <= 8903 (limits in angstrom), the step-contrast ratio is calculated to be 1.3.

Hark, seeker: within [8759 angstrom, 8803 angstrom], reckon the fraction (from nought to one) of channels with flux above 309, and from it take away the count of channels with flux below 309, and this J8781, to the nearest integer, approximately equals -2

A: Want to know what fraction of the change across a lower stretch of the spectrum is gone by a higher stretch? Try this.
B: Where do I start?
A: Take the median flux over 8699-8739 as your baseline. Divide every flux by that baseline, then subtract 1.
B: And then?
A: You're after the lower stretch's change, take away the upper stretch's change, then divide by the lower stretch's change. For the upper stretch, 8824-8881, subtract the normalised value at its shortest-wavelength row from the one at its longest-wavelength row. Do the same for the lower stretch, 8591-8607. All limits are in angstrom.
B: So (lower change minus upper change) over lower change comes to 49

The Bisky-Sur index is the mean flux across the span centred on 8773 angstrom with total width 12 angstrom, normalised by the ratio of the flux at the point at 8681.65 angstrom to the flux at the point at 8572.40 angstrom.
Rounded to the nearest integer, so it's 310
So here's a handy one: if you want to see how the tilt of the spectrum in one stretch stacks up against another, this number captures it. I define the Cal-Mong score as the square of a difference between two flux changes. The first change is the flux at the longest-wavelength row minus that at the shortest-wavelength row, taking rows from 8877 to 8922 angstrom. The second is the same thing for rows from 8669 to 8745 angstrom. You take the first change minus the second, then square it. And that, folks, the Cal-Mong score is 713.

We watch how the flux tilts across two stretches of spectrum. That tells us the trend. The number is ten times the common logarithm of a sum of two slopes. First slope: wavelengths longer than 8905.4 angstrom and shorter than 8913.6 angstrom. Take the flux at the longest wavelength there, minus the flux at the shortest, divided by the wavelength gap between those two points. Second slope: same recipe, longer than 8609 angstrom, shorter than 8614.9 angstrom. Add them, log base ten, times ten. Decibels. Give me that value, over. 7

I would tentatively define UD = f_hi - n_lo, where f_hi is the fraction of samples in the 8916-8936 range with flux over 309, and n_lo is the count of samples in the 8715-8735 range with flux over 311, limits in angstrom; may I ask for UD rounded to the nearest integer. -6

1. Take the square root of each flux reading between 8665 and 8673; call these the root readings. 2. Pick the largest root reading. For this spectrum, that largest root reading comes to 17.7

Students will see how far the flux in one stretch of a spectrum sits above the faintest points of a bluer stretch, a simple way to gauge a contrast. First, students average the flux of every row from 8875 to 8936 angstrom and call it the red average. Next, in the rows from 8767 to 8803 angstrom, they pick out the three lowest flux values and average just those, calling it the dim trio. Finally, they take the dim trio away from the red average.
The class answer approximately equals 9.8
